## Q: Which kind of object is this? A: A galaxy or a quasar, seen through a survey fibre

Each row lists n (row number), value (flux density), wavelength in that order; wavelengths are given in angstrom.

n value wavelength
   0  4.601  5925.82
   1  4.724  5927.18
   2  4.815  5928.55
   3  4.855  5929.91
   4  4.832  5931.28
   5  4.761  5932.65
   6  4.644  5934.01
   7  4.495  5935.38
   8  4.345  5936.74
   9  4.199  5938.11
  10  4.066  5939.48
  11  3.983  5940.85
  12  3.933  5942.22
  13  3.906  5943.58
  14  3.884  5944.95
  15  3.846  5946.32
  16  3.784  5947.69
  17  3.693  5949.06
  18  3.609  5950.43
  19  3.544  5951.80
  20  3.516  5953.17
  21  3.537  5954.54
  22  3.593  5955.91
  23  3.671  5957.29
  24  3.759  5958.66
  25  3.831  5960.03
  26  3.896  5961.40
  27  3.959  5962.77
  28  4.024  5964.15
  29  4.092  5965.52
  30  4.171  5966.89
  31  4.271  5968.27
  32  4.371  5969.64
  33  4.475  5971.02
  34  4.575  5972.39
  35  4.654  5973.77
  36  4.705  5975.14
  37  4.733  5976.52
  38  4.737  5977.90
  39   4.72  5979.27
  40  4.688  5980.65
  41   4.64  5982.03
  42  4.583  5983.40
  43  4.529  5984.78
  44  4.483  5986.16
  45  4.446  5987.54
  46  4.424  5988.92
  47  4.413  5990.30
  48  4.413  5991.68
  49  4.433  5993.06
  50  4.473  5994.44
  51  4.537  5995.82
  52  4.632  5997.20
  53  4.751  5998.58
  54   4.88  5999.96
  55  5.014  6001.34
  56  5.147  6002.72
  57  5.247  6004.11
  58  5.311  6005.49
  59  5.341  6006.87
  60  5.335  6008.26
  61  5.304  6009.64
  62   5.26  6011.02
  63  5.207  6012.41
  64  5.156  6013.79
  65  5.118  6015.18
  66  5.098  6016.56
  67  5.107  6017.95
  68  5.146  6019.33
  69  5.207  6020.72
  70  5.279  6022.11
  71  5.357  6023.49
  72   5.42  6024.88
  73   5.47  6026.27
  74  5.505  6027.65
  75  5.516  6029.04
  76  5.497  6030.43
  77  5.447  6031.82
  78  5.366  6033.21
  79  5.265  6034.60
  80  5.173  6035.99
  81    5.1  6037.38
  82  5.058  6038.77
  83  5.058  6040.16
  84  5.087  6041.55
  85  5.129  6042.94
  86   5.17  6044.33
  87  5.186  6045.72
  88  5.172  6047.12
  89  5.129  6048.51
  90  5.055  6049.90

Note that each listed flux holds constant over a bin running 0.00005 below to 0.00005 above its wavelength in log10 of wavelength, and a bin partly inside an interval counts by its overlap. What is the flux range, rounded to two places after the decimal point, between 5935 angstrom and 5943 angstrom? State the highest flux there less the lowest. 0.56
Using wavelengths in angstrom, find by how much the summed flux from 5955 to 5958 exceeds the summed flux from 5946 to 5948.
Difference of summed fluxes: -0.37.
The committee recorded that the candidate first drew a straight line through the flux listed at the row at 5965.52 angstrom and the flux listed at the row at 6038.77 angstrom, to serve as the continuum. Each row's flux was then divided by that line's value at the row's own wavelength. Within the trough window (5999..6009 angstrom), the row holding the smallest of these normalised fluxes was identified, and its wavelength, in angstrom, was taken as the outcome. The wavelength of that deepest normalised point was 5999.96 angstrom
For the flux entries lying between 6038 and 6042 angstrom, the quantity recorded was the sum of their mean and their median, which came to 10.1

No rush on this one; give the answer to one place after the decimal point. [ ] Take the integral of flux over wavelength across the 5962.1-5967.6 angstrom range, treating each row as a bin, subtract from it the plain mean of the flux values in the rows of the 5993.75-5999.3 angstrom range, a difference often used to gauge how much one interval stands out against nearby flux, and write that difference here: 17.7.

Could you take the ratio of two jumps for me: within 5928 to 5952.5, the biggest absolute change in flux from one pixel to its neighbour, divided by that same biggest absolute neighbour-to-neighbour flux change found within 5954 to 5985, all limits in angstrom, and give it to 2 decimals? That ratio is 1.44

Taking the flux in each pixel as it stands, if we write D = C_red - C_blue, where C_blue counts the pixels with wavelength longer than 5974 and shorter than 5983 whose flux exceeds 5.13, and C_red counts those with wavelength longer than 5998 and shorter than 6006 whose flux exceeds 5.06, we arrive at 3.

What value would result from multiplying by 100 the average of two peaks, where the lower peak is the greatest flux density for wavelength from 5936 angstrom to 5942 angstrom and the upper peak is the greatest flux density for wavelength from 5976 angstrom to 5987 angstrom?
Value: 454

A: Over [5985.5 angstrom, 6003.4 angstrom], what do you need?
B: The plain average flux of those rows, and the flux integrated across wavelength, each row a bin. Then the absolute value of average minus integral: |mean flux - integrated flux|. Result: 78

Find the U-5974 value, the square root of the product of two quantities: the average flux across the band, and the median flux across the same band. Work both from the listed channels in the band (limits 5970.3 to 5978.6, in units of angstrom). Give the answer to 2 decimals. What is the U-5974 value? 4.66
